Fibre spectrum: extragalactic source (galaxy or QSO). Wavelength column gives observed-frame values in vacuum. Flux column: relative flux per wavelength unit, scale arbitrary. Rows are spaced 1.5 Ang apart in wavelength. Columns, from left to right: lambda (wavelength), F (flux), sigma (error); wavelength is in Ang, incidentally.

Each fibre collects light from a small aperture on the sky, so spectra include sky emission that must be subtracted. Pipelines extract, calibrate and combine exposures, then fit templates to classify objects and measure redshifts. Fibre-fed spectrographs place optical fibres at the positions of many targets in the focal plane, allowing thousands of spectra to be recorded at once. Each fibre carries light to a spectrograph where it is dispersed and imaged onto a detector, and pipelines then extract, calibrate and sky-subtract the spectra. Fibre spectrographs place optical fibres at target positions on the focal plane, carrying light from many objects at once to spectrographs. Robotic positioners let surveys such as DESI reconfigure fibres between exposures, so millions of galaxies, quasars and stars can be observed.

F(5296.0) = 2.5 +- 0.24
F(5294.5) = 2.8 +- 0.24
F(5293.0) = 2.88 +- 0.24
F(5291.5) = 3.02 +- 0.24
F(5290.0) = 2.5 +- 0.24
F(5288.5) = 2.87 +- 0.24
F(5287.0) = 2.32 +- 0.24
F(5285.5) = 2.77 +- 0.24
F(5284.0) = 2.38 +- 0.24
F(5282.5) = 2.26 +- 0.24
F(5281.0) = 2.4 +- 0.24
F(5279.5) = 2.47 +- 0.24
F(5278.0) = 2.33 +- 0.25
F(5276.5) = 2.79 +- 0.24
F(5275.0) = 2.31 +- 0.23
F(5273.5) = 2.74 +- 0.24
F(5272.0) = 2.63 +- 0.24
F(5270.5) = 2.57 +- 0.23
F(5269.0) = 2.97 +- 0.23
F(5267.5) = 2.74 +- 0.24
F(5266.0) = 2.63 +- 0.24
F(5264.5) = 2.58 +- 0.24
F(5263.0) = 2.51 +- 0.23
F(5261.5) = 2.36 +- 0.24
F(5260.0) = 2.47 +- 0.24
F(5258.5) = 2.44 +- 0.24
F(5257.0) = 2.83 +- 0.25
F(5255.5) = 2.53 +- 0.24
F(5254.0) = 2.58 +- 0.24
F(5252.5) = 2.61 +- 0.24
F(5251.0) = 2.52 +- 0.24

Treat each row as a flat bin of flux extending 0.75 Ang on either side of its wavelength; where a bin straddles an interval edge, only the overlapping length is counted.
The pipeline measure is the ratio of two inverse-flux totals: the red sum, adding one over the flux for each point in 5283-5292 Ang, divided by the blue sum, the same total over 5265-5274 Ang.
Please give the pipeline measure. 1.03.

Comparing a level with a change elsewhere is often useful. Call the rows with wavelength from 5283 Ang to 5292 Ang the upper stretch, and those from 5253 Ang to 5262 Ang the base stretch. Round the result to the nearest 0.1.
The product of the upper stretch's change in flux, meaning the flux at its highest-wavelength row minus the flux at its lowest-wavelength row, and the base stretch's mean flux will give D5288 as 1.6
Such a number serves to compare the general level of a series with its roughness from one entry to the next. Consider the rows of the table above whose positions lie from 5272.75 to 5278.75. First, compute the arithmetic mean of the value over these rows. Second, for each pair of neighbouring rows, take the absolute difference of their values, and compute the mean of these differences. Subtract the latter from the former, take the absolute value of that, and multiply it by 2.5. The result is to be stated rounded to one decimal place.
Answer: 5.2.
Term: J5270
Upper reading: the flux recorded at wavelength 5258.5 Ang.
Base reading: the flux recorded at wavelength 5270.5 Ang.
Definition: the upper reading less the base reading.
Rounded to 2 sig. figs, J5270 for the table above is -0.13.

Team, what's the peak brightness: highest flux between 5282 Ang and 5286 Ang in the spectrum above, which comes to 2.77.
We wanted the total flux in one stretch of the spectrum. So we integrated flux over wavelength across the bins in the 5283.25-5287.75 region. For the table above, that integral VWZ 11.2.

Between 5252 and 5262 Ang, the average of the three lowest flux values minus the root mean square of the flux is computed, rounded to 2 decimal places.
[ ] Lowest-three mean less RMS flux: -0.13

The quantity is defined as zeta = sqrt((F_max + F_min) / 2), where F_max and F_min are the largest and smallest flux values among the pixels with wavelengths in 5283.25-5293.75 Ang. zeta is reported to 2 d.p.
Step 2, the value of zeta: 1.63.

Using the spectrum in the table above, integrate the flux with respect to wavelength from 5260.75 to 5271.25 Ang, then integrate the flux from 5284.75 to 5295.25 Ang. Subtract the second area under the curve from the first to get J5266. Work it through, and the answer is -1.2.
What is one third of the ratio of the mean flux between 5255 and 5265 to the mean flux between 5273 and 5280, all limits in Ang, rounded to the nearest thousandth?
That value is 0.334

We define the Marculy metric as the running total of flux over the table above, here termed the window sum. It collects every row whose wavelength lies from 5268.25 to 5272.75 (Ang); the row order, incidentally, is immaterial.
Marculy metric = 8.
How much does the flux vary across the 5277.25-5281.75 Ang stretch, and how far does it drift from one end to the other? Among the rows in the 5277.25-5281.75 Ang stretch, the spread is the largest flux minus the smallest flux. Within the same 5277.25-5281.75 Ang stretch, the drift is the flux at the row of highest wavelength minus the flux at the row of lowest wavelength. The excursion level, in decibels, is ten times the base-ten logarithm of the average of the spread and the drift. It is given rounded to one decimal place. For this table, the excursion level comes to -9.8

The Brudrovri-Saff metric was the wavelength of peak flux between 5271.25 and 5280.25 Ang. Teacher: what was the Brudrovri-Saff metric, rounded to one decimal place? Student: 5276.5 Ang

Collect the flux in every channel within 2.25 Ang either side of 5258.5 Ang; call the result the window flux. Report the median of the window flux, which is 2.47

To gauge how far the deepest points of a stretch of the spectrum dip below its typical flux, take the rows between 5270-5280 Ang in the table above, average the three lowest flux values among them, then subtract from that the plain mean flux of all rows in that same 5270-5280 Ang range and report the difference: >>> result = -0.18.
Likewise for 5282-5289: -0.20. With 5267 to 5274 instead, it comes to -0.08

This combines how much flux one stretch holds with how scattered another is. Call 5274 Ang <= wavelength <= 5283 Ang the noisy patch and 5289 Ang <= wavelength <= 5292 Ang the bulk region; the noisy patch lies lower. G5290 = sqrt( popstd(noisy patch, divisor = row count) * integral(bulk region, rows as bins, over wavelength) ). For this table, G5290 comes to 1.2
